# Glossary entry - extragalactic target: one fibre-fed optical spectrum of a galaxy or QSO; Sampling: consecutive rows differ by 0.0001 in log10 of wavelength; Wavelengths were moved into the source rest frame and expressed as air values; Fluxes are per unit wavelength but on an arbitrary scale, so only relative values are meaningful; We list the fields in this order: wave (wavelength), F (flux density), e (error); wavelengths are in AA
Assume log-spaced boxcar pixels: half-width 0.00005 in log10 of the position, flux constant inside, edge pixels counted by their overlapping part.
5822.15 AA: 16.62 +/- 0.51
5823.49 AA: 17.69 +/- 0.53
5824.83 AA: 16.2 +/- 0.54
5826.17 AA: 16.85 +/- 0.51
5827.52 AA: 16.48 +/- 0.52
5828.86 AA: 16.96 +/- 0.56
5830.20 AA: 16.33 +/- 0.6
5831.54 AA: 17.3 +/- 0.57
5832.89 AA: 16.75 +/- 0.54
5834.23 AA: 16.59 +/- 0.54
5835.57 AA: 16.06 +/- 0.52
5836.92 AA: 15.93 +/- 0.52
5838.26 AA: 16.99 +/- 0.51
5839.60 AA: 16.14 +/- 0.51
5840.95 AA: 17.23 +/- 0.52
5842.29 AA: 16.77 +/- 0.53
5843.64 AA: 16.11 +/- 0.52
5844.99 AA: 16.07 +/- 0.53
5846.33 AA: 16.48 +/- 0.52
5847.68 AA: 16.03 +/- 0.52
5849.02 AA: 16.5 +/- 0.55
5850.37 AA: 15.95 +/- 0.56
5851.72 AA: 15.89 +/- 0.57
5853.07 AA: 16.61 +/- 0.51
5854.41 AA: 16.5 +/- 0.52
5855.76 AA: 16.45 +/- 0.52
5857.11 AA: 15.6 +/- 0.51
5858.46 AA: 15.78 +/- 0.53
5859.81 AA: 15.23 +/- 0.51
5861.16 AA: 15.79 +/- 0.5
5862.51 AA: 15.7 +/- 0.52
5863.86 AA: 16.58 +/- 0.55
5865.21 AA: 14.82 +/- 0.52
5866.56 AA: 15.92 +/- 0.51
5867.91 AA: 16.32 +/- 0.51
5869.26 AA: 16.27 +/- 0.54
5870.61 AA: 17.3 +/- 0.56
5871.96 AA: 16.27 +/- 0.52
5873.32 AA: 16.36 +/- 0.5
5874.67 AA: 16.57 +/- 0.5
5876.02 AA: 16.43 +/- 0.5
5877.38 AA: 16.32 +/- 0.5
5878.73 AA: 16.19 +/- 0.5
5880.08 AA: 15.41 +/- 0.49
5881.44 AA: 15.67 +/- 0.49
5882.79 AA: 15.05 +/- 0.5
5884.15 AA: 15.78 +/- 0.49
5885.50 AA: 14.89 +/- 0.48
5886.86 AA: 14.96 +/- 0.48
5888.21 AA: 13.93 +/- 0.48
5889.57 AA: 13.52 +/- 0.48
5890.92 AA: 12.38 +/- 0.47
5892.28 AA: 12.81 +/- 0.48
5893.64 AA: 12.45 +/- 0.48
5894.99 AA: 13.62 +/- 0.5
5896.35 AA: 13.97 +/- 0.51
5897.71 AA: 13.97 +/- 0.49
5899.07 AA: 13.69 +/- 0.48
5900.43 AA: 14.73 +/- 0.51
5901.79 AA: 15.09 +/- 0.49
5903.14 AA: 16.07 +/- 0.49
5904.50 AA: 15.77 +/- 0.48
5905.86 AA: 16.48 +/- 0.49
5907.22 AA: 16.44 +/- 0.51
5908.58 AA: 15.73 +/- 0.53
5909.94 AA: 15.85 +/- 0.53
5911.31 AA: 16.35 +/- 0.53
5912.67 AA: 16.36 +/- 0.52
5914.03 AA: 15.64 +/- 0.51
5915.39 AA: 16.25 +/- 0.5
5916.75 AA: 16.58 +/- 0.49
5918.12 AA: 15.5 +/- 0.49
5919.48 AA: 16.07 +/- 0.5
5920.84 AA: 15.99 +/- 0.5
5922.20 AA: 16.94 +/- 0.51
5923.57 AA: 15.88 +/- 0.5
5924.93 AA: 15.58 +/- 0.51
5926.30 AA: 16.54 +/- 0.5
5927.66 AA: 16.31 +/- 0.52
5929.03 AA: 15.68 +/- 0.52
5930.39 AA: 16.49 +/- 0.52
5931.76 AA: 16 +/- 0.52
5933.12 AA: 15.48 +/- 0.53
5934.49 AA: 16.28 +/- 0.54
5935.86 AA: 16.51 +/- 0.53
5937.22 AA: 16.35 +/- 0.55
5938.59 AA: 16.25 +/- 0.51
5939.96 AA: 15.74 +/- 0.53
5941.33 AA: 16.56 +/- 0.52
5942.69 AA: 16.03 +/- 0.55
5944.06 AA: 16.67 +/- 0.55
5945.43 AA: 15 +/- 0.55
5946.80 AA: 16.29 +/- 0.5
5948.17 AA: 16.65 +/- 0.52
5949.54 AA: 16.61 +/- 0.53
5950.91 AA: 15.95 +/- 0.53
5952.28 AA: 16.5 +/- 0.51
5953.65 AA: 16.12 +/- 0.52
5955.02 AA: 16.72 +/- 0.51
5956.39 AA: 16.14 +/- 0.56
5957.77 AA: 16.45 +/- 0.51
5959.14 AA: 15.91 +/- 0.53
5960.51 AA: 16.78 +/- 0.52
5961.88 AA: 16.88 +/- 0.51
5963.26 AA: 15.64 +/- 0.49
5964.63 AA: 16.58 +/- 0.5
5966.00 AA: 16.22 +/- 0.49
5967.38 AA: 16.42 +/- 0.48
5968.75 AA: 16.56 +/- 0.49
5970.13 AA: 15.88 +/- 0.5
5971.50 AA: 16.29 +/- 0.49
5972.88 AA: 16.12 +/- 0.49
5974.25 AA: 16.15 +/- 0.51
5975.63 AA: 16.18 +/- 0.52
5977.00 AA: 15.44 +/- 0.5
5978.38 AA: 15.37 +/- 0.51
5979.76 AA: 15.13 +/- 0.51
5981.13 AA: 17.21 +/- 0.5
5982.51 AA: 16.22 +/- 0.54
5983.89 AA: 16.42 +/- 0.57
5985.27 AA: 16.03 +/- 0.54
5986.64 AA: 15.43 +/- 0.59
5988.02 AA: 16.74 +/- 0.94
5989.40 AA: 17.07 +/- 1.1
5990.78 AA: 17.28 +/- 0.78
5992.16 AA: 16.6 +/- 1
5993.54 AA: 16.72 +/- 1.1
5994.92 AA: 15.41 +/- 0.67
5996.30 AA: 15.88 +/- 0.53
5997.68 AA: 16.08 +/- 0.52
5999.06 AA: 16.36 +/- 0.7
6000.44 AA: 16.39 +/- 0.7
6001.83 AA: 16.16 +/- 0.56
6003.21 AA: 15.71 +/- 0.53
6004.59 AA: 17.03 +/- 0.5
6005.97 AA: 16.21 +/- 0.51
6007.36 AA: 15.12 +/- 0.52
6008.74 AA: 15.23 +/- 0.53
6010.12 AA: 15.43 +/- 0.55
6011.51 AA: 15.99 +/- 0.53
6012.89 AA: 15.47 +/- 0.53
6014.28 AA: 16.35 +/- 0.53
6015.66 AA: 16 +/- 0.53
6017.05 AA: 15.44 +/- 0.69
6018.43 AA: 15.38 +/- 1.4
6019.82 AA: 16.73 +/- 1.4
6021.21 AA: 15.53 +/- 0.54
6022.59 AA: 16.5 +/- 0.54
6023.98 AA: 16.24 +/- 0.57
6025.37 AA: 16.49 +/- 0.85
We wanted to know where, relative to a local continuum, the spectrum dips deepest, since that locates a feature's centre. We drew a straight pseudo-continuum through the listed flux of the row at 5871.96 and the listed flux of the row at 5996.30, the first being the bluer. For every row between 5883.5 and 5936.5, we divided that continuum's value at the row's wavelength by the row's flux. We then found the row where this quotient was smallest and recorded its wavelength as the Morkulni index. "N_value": 5922.20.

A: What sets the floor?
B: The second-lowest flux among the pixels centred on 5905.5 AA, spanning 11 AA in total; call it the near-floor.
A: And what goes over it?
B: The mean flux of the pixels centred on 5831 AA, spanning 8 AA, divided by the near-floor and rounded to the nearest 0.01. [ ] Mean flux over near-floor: 1.11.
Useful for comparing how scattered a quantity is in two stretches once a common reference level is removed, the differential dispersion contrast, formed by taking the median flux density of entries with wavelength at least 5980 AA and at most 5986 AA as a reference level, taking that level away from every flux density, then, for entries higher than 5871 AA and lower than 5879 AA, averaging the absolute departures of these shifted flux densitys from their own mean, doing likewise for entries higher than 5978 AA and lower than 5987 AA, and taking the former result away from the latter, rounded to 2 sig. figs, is 0.47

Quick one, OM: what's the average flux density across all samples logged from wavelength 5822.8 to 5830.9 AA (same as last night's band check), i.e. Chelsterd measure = 16.8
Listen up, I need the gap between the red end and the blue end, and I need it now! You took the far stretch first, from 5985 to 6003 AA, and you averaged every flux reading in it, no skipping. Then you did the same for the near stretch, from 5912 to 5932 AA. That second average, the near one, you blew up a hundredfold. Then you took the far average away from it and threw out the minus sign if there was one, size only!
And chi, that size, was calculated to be 1596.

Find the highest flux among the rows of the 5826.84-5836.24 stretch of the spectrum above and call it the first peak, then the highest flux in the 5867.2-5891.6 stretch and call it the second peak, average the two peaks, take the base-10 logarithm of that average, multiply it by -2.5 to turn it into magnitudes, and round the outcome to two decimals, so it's -3.10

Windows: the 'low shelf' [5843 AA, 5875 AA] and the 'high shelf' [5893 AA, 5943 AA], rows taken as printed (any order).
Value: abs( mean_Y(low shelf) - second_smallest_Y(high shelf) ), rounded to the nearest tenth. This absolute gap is 2.5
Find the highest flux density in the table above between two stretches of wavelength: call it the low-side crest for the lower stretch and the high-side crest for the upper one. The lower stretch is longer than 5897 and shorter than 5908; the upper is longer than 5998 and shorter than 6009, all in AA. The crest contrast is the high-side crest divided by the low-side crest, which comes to 1.033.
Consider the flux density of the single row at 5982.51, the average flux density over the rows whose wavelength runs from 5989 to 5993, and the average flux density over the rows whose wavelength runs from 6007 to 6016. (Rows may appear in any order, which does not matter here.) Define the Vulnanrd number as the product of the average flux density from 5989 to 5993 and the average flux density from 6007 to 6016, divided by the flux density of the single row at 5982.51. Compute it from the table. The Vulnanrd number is 16.4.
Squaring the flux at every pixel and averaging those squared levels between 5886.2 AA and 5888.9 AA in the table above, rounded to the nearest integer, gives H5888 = 209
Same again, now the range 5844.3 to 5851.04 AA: 263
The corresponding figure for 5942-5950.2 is 263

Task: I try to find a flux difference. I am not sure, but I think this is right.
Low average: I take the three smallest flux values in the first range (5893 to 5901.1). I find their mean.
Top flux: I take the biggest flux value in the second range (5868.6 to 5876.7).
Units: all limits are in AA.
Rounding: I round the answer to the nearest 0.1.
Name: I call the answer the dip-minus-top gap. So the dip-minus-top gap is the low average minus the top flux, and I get -4.0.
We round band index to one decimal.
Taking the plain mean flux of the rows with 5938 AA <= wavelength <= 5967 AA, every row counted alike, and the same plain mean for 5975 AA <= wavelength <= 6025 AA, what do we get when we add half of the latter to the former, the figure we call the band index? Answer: 24.3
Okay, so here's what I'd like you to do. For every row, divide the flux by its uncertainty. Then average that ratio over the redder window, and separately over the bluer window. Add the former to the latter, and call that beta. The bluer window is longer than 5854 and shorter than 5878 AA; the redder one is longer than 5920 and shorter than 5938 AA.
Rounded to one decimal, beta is 62.3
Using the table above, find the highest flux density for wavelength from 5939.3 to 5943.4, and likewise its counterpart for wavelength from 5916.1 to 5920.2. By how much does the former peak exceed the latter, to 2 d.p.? -0.02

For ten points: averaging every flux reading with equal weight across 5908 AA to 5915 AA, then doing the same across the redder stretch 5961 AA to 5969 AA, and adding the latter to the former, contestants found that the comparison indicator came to 32.4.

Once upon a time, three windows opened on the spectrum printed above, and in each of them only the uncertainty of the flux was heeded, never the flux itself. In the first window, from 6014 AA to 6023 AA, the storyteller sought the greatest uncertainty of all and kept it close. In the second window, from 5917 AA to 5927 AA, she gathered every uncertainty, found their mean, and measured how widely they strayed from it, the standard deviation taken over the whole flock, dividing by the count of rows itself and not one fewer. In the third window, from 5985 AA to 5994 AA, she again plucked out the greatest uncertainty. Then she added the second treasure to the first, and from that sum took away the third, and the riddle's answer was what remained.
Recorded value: 0.3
